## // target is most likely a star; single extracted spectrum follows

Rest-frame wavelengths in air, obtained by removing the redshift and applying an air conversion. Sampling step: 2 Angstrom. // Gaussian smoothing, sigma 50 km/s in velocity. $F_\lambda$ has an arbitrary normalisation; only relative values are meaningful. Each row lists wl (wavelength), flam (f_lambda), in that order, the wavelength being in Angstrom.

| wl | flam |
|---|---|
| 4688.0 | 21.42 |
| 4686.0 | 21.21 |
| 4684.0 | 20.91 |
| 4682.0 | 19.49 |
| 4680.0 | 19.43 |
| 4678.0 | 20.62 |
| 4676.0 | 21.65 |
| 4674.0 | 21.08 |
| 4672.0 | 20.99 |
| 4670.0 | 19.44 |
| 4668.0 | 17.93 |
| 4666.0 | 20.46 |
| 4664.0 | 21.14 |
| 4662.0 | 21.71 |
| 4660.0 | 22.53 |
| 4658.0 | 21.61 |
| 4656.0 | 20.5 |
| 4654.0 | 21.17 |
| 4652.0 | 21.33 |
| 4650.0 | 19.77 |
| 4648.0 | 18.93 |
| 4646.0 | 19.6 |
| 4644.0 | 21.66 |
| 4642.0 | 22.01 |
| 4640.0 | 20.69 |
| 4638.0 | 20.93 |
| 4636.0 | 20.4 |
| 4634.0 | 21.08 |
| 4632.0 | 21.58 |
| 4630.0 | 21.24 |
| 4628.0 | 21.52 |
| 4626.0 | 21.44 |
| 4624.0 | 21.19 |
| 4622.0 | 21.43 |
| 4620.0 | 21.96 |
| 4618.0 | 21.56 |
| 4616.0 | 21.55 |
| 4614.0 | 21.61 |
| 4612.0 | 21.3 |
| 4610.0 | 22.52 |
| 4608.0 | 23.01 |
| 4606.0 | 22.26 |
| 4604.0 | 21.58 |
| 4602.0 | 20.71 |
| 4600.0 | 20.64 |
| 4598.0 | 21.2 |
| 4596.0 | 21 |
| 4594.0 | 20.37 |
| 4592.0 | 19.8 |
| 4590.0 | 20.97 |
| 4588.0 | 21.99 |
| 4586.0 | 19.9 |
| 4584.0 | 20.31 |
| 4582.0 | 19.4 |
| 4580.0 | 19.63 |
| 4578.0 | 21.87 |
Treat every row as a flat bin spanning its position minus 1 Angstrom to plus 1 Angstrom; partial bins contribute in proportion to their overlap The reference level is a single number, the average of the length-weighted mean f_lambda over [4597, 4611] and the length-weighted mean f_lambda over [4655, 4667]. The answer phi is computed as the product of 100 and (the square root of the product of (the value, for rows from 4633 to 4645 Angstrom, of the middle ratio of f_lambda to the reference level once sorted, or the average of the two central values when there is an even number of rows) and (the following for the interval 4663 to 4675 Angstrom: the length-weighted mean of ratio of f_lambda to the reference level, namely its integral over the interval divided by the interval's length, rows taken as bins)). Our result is 95.7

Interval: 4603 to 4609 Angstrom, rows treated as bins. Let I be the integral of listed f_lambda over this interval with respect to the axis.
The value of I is 134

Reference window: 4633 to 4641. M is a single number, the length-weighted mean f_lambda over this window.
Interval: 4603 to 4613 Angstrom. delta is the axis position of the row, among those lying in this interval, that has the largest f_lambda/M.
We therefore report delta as 4608.0 Angstrom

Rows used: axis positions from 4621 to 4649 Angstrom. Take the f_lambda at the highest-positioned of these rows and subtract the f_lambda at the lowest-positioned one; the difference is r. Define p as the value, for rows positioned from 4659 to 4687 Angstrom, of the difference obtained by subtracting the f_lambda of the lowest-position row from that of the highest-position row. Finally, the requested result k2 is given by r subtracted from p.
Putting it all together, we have 1.2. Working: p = -1.3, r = -2.5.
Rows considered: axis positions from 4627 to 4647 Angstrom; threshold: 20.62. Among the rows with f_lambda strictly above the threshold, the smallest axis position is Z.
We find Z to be 4628.0 Angstrom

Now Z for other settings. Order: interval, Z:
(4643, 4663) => 4644.0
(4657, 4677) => 4658.0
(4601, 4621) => 4602.0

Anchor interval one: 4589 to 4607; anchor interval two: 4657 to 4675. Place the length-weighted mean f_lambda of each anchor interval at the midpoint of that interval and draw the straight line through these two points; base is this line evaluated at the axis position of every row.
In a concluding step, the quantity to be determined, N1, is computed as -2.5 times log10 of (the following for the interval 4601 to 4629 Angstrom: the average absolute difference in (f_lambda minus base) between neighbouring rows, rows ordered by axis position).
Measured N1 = 0.9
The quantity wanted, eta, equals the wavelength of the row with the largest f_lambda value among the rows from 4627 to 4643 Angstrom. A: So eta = 4642.0 Angstrom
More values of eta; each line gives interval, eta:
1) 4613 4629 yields 4620.0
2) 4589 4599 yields 4598.0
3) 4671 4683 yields 4676.0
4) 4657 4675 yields 4660.0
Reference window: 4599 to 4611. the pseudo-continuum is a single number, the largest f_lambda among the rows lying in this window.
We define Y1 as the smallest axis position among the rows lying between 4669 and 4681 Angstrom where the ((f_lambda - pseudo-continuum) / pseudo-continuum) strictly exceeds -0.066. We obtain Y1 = 4676.0 Angstrom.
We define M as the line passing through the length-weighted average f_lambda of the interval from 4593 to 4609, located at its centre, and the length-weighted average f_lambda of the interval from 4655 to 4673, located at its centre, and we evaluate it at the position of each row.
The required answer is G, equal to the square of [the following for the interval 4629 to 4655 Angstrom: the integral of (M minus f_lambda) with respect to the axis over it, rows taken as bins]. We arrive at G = 11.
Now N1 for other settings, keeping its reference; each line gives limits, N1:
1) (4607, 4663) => 0.5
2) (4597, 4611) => 0.6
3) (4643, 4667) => 0.1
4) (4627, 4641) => 0.9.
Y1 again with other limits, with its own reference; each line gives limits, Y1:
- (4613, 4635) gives 4614.0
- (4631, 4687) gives 4632.0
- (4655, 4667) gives 4658.0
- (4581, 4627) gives 4588.0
